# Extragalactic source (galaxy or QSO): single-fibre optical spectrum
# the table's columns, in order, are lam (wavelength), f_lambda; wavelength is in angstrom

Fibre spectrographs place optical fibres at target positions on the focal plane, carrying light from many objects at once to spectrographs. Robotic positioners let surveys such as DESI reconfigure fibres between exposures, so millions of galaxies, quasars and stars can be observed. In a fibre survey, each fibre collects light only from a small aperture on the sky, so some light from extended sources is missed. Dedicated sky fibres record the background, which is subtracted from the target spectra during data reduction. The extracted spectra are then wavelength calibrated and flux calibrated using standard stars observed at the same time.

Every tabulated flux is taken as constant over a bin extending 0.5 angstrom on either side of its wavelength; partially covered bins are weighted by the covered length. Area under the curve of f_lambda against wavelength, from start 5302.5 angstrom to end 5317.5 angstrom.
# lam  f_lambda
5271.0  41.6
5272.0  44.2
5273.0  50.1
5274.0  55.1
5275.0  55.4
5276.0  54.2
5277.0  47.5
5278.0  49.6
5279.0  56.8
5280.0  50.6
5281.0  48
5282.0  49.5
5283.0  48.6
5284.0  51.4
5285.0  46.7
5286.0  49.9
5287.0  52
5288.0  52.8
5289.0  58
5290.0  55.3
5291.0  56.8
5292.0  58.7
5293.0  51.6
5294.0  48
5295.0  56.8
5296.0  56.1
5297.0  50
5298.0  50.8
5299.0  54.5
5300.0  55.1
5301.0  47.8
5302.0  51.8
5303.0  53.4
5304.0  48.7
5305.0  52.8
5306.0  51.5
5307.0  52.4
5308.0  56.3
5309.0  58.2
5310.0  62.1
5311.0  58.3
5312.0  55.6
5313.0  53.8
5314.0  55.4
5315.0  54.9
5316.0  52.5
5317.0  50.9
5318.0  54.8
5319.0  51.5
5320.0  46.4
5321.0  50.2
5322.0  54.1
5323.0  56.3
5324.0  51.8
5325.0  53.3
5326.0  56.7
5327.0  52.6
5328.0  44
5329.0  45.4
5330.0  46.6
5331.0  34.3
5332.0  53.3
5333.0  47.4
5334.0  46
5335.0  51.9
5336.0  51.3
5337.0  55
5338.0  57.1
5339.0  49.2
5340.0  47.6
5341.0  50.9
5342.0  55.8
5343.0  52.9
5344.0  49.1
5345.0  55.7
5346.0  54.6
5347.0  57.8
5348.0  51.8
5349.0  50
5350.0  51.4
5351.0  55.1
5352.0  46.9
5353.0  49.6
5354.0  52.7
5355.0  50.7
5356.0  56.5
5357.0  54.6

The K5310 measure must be 817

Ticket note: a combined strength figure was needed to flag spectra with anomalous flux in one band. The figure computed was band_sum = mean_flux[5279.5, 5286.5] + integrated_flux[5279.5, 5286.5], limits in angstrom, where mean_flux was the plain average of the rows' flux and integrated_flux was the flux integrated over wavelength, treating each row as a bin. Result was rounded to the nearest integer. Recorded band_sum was 394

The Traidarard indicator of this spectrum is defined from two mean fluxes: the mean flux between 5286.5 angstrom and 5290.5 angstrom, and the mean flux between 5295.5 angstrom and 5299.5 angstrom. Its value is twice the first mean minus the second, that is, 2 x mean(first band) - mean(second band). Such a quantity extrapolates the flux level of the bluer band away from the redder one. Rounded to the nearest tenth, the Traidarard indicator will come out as 56.2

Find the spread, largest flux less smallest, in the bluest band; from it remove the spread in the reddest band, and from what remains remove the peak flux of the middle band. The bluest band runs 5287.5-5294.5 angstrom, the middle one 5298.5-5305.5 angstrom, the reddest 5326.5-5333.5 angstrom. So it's -63.4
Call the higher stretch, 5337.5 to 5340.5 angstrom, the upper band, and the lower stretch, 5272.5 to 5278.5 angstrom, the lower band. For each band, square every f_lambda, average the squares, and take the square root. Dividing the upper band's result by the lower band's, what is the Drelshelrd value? 0.988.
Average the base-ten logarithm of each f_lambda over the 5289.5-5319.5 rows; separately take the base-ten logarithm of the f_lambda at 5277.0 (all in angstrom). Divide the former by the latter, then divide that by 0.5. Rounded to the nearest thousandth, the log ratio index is 2.064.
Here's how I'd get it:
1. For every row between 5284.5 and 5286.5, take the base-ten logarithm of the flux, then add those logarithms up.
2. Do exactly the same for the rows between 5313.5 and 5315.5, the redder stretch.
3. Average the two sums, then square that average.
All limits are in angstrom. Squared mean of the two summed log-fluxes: 11.7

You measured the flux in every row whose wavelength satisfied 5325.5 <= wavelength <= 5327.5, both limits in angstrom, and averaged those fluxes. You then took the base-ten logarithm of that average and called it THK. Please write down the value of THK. 1.74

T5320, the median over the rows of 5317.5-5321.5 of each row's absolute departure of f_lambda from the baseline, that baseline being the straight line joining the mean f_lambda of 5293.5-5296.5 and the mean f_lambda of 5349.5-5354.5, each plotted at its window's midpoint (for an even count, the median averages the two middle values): 2.2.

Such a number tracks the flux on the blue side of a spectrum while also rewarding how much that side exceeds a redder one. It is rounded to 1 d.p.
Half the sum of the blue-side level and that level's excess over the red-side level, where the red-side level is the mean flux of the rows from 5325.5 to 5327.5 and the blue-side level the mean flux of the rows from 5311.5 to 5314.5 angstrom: 27.6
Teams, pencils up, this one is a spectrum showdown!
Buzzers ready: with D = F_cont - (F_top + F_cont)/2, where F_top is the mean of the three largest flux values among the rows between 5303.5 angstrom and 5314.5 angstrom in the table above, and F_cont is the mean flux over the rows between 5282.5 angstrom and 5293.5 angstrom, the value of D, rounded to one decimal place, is -3.3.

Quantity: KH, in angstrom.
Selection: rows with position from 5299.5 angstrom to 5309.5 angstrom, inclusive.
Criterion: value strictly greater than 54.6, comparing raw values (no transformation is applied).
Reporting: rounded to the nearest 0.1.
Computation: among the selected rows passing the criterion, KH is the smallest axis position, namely 5300.0 angstrom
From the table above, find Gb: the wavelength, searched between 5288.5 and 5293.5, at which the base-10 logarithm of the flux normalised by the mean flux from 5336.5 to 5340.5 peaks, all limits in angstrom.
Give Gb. 5292.0 angstrom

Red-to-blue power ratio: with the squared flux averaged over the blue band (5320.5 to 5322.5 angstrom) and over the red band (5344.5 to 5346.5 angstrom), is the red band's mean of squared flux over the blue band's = 1.12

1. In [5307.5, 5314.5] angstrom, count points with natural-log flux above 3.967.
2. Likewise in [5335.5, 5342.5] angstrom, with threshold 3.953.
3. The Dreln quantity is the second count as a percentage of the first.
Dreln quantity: 43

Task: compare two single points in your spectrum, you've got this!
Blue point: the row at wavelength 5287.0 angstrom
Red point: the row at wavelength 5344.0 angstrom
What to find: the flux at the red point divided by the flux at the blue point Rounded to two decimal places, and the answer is 0.94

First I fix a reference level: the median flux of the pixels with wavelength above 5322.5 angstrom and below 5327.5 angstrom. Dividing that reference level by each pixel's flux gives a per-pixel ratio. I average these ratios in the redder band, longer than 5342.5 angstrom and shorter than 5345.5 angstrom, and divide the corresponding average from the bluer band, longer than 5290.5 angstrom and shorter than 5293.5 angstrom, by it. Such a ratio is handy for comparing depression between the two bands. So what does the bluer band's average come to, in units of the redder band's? 0.94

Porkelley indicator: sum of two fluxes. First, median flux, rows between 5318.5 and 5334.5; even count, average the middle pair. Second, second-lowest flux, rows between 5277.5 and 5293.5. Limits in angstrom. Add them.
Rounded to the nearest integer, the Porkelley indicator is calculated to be 99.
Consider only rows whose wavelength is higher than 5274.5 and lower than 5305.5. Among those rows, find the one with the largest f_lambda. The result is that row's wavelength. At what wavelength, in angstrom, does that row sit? 5292.0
